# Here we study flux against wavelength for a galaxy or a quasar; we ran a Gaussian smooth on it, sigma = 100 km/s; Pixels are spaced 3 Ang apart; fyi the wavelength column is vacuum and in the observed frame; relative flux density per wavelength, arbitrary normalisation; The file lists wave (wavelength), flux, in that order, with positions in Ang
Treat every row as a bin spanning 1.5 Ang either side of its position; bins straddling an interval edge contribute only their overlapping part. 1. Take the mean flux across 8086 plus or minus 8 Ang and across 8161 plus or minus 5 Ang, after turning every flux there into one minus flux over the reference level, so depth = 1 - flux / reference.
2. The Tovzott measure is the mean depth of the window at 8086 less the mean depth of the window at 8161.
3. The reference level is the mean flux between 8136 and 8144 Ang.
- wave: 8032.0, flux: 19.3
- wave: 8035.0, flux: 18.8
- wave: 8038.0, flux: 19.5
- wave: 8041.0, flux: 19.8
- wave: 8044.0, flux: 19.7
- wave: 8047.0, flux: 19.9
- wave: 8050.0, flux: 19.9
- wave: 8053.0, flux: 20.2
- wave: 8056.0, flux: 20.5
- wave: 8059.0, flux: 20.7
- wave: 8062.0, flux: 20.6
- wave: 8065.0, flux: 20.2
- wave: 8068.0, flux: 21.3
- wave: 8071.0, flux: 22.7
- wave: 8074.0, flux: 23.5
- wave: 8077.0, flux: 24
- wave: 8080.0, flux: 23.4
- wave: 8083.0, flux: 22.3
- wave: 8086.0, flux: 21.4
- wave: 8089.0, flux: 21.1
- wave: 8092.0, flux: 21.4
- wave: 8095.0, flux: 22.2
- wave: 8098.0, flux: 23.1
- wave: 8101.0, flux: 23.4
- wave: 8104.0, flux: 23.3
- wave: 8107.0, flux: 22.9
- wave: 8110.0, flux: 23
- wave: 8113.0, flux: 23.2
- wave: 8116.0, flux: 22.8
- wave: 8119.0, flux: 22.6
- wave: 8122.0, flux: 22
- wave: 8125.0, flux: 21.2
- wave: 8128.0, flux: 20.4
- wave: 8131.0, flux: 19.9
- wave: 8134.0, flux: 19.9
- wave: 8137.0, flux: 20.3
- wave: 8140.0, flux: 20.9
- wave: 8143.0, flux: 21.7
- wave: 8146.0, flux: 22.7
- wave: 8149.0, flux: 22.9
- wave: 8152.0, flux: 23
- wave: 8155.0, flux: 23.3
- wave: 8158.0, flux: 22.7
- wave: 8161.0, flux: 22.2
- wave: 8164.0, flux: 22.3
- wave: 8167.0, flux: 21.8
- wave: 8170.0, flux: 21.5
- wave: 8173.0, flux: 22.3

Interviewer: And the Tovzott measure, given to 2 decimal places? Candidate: 0.02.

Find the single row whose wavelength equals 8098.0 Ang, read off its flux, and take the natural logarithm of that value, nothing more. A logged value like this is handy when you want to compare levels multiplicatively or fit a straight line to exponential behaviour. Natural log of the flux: 3.14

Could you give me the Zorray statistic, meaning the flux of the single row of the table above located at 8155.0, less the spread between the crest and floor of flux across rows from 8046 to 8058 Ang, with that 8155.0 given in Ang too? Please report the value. 22.7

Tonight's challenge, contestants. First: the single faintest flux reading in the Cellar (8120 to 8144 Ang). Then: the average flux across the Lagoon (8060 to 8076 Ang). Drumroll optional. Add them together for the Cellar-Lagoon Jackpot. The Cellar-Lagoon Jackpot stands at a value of 41.6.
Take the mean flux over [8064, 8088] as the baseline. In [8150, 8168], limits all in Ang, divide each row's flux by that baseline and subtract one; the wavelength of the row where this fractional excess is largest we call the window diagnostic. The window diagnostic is 8155.0 Ang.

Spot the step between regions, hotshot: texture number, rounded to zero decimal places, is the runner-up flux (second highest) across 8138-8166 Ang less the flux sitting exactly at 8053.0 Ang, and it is 3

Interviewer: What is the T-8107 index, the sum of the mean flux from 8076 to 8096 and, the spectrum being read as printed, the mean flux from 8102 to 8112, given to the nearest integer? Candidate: 45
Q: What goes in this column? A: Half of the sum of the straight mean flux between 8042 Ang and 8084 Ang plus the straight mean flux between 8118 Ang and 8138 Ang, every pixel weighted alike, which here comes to 21.1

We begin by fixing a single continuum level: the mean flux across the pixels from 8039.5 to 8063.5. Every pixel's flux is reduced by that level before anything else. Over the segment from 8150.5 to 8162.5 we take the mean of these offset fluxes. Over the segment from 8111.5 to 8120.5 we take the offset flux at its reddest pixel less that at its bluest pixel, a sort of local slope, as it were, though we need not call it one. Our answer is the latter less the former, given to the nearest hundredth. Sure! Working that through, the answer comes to -3.24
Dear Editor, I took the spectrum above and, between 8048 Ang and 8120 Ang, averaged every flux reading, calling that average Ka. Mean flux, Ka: 22.1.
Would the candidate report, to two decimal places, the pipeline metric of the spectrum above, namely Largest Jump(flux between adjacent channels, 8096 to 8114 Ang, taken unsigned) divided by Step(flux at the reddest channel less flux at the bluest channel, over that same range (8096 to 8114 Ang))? 4.00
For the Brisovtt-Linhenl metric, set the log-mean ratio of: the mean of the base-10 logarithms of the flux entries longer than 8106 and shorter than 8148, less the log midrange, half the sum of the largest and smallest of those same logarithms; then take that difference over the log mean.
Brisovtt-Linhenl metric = 0.002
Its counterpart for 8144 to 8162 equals 0.001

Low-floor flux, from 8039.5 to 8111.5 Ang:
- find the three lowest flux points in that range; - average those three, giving 19.8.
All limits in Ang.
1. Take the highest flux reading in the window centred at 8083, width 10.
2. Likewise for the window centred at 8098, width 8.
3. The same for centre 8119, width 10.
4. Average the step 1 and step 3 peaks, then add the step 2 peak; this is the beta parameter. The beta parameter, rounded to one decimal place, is 46.5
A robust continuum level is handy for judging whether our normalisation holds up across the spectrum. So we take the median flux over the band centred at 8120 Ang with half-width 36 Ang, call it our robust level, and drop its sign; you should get 22.4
